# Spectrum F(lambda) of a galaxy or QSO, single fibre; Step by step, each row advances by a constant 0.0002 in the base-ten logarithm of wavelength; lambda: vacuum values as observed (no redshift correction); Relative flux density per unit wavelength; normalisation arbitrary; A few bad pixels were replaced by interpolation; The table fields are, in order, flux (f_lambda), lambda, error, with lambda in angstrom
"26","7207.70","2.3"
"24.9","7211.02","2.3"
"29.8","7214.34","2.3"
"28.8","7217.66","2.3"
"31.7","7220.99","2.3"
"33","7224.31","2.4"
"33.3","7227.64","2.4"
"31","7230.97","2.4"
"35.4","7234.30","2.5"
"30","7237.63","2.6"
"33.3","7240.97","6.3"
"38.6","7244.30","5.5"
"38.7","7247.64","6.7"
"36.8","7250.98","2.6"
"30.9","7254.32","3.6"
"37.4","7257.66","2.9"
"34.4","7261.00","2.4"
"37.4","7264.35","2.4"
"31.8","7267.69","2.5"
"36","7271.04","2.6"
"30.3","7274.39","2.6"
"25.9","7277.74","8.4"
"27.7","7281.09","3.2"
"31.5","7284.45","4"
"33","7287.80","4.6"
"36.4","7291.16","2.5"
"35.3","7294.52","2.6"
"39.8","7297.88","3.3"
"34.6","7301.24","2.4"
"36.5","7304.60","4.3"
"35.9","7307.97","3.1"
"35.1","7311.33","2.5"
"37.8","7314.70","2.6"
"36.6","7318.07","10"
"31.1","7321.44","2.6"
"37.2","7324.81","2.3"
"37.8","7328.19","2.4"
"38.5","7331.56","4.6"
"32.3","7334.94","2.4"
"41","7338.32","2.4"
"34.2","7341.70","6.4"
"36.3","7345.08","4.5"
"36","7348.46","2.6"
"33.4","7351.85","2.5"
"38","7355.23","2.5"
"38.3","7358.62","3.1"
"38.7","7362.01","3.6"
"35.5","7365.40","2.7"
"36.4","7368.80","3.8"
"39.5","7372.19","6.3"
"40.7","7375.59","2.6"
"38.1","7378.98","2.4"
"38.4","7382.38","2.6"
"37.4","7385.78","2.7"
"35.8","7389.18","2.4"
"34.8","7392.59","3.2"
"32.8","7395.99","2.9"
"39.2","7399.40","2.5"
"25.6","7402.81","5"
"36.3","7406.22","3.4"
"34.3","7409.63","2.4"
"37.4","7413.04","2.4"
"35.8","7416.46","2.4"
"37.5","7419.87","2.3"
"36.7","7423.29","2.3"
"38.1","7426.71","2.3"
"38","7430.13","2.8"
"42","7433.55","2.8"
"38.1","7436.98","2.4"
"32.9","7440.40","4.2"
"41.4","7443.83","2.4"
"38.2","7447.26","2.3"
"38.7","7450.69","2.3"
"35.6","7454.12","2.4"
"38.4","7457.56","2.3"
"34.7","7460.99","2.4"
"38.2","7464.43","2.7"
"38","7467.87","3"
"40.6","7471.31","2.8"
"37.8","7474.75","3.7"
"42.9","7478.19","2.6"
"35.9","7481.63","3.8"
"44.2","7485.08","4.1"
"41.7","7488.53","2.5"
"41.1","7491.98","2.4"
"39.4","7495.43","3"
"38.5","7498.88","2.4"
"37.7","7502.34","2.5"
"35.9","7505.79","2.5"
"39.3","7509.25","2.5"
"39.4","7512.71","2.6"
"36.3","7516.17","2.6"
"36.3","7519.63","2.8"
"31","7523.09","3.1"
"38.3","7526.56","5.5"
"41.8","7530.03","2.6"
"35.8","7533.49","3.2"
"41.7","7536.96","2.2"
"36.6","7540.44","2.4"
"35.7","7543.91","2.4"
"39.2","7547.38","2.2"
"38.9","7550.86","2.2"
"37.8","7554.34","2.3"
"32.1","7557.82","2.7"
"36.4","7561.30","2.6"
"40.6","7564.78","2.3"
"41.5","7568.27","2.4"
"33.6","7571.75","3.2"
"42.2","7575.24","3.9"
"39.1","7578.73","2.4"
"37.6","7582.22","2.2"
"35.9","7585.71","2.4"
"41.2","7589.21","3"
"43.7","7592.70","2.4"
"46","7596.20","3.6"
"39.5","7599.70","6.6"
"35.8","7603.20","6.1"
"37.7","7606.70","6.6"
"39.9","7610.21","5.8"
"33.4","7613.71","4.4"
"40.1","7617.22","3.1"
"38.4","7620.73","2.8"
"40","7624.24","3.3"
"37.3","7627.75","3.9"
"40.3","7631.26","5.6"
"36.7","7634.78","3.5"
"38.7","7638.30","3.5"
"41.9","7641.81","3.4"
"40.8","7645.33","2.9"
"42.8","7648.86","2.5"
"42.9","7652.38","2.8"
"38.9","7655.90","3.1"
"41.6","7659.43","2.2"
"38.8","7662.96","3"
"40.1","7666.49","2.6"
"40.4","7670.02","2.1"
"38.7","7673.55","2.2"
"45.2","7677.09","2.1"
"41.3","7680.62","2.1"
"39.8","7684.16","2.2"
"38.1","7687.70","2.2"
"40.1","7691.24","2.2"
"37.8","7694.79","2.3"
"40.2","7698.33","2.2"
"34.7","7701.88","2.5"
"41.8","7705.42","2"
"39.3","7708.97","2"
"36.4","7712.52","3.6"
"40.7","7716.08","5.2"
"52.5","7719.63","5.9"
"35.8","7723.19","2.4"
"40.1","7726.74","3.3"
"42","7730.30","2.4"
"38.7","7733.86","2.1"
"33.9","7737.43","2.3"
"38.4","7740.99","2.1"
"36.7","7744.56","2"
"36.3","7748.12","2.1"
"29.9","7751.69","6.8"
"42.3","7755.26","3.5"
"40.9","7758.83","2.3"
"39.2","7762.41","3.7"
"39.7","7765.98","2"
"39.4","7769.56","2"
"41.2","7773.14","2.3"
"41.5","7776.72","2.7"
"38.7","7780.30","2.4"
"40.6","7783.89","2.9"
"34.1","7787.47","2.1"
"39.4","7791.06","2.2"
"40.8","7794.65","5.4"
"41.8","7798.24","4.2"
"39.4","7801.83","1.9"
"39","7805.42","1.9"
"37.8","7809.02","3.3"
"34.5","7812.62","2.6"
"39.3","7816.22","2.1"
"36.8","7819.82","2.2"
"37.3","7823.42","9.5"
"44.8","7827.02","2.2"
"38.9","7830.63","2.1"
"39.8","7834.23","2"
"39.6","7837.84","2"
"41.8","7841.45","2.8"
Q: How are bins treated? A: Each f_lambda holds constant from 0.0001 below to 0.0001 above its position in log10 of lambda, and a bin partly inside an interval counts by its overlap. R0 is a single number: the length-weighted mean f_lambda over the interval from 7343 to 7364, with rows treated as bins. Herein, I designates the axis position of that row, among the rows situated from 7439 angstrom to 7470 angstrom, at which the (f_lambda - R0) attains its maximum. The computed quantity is 7443.83 angstrom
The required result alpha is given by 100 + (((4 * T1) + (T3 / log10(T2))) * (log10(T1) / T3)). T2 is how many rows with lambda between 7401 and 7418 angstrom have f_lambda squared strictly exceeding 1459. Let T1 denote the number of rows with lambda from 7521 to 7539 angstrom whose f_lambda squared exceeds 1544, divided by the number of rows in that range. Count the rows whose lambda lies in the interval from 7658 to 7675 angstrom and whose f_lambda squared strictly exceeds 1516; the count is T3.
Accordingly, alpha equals 99.8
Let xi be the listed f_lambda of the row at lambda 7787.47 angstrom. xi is 34.1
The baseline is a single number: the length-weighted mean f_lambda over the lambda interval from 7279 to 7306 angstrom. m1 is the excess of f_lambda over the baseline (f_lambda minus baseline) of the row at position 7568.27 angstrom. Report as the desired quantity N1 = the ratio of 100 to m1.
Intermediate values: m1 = 7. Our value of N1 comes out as 14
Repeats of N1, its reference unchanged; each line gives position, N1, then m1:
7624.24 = 17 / 6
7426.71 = 26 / 4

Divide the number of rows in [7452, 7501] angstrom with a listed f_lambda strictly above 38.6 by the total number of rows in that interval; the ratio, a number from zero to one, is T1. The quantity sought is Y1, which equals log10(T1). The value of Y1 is -0.4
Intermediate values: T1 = 0.4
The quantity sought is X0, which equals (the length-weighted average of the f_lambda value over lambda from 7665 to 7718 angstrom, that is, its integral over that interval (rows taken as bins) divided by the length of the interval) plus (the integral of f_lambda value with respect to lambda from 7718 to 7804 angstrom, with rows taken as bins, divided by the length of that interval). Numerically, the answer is 79.0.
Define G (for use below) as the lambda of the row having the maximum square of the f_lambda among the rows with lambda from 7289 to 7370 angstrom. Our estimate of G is 7338.32 angstrom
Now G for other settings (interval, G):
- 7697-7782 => 7719.63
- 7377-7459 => 7433.55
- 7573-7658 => 7596.20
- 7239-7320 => 7297.88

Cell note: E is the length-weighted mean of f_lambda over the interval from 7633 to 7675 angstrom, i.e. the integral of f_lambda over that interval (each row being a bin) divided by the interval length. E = 40.2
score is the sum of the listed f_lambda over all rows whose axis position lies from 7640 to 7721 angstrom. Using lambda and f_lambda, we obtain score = 935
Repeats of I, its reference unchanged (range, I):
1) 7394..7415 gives 7399.40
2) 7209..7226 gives 7224.31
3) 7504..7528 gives 7512.71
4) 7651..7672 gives 7652.38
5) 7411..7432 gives 7426.71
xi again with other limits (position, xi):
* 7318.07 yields 36.6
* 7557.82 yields 32.1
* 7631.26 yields 40.3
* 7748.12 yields 36.3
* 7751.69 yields 29.9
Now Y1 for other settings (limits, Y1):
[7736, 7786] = -0.2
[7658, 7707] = -0.1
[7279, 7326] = -1.1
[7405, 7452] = -0.7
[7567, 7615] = -0.2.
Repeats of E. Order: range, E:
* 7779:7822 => 38.5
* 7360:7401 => 37.3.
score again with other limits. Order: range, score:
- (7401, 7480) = 857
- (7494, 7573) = 864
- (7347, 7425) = 837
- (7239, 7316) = 795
